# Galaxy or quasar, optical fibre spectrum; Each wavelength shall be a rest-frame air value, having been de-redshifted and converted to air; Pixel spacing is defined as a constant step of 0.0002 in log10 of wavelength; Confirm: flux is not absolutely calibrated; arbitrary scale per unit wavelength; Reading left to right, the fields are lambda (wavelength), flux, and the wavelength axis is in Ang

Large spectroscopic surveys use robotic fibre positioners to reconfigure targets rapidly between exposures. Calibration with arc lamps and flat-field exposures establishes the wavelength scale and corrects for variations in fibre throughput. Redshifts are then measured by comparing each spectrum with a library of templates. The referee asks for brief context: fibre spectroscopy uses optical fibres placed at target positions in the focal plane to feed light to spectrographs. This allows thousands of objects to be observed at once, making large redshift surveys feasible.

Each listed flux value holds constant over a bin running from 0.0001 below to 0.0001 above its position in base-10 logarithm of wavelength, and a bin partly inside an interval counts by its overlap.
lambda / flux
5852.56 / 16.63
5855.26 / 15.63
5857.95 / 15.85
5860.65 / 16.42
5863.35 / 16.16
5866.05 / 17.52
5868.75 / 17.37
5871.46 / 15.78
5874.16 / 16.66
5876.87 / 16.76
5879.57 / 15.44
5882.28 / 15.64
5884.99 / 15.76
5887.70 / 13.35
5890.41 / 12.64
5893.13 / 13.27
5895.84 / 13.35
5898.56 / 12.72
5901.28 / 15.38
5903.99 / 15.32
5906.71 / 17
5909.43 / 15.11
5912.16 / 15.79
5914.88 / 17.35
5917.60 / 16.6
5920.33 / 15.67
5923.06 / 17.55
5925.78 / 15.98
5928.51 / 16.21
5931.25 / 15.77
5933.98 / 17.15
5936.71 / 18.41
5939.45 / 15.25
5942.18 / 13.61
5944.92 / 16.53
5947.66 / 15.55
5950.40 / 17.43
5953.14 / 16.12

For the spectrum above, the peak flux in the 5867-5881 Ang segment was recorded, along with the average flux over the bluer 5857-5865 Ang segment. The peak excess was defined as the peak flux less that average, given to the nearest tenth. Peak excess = 1.2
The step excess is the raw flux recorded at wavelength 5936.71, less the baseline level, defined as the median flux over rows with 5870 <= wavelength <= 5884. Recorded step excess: 2.6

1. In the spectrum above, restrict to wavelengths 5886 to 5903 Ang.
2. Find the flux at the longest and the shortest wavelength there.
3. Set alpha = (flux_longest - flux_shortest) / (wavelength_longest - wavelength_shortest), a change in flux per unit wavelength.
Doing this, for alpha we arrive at 0.15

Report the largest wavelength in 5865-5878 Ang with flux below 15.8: 5871.46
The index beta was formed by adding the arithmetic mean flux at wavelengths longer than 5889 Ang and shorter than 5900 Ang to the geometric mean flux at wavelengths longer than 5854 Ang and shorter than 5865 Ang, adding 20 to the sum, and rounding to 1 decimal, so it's 49.0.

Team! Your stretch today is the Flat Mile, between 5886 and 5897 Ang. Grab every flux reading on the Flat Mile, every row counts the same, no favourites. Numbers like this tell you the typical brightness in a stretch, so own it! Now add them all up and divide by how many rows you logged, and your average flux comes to 13.2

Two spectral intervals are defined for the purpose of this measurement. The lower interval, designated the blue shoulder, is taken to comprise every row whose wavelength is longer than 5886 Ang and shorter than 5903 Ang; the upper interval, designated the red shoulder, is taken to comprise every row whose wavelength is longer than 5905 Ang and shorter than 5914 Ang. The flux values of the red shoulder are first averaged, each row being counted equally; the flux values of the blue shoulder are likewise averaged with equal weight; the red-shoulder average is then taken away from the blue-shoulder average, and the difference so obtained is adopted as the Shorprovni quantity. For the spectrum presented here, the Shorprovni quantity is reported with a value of -2.5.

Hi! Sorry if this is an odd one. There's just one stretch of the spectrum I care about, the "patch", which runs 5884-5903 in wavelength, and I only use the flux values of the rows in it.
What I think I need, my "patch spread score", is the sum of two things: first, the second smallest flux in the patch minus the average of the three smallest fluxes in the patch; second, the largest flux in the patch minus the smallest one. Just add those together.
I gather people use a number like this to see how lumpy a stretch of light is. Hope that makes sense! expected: 3.0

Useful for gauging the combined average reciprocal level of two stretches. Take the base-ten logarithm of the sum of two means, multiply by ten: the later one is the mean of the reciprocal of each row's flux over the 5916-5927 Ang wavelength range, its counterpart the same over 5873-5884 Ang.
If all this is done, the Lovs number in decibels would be -9.1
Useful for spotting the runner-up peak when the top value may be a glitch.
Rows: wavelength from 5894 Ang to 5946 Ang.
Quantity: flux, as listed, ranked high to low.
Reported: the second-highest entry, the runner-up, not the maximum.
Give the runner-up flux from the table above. 17.55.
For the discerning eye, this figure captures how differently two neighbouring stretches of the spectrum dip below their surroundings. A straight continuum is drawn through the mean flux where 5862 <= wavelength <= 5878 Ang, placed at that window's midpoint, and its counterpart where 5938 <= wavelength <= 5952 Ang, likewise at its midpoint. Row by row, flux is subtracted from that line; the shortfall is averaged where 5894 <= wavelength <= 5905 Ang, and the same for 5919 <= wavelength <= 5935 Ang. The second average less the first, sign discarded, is 2.6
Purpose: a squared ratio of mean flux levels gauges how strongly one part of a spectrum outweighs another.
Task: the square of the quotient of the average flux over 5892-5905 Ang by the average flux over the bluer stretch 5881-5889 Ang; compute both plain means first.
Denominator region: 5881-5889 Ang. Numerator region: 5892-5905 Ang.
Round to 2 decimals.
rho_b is 0.88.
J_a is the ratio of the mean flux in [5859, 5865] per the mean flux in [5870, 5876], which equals 1.004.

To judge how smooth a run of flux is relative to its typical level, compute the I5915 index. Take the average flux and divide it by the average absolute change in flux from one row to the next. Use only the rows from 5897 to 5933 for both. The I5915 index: 13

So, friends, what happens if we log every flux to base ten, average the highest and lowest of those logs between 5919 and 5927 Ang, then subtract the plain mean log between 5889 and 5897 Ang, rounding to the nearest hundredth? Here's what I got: 0.10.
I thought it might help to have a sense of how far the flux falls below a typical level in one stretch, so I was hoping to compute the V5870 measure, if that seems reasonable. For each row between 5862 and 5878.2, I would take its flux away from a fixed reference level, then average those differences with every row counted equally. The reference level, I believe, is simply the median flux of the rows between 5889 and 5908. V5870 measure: -3.4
